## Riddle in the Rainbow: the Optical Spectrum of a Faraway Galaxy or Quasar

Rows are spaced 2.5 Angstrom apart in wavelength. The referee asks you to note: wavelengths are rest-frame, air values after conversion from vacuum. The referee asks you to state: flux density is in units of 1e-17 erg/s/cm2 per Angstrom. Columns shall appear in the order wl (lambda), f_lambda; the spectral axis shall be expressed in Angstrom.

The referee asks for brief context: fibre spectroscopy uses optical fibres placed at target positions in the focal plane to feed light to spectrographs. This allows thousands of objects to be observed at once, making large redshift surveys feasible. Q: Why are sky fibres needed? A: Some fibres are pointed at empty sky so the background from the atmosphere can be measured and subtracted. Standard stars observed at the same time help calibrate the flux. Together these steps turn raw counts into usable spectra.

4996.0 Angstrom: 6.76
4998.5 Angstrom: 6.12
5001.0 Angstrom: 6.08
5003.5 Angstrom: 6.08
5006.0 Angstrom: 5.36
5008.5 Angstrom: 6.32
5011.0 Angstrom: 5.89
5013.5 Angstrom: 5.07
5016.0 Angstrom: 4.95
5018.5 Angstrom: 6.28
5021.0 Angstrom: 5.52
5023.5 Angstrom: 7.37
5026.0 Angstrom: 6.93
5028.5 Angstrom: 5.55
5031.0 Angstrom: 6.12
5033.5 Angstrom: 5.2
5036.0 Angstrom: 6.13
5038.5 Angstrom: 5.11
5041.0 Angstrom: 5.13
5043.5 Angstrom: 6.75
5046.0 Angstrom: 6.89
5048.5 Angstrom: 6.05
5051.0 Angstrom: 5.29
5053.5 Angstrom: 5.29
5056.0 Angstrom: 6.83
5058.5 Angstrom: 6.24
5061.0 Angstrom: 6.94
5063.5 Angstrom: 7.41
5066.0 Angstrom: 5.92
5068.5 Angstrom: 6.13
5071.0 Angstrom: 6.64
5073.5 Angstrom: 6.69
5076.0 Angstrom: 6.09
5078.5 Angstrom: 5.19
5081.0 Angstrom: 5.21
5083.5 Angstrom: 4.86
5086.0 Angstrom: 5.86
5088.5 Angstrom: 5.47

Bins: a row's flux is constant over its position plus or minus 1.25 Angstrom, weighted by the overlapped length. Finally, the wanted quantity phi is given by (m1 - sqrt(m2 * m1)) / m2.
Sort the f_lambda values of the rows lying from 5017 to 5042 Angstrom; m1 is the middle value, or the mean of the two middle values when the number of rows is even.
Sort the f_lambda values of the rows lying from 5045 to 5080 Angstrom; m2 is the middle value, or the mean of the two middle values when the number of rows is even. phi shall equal -0.0279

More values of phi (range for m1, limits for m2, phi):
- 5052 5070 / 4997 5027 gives 0.0132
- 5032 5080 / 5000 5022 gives 0.0206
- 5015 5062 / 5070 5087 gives 0.0224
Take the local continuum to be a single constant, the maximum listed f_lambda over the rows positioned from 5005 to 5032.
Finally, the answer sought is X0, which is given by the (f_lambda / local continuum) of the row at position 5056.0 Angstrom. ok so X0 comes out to 0.93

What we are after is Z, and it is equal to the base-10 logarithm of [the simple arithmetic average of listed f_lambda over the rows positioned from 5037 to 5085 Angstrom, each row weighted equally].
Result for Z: 0.781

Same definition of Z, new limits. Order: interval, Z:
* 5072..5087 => 0.752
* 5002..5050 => 0.773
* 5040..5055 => 0.771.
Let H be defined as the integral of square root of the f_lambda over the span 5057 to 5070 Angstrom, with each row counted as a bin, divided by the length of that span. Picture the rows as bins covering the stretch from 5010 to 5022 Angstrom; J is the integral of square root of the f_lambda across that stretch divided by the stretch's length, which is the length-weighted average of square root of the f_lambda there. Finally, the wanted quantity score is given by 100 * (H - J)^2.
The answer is 4.16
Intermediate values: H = 2.55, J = 2.35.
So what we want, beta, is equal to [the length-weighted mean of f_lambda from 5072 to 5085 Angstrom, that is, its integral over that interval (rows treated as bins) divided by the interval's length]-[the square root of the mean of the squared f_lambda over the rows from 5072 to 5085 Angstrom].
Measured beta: -0.016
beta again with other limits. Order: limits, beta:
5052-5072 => -0.047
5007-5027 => -0.072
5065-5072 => -0.011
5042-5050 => -0.095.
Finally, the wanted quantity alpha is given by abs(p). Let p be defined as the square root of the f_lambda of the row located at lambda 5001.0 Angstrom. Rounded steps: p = 2.47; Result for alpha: 2.47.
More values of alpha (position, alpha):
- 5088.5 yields 2.34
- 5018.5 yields 2.51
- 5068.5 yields 2.48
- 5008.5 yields 2.51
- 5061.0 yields 2.63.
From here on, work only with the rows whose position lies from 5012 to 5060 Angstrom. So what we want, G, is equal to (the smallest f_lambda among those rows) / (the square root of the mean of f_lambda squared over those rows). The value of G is 0.828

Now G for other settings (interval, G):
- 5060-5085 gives 0.789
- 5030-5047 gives 0.859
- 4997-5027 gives 0.820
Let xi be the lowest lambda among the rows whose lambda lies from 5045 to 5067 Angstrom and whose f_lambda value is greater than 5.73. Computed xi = 5046.0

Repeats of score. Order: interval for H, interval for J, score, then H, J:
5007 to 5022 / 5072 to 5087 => 0.00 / 2.38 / 2.38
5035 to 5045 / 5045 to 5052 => 0.33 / 2.40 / 2.46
